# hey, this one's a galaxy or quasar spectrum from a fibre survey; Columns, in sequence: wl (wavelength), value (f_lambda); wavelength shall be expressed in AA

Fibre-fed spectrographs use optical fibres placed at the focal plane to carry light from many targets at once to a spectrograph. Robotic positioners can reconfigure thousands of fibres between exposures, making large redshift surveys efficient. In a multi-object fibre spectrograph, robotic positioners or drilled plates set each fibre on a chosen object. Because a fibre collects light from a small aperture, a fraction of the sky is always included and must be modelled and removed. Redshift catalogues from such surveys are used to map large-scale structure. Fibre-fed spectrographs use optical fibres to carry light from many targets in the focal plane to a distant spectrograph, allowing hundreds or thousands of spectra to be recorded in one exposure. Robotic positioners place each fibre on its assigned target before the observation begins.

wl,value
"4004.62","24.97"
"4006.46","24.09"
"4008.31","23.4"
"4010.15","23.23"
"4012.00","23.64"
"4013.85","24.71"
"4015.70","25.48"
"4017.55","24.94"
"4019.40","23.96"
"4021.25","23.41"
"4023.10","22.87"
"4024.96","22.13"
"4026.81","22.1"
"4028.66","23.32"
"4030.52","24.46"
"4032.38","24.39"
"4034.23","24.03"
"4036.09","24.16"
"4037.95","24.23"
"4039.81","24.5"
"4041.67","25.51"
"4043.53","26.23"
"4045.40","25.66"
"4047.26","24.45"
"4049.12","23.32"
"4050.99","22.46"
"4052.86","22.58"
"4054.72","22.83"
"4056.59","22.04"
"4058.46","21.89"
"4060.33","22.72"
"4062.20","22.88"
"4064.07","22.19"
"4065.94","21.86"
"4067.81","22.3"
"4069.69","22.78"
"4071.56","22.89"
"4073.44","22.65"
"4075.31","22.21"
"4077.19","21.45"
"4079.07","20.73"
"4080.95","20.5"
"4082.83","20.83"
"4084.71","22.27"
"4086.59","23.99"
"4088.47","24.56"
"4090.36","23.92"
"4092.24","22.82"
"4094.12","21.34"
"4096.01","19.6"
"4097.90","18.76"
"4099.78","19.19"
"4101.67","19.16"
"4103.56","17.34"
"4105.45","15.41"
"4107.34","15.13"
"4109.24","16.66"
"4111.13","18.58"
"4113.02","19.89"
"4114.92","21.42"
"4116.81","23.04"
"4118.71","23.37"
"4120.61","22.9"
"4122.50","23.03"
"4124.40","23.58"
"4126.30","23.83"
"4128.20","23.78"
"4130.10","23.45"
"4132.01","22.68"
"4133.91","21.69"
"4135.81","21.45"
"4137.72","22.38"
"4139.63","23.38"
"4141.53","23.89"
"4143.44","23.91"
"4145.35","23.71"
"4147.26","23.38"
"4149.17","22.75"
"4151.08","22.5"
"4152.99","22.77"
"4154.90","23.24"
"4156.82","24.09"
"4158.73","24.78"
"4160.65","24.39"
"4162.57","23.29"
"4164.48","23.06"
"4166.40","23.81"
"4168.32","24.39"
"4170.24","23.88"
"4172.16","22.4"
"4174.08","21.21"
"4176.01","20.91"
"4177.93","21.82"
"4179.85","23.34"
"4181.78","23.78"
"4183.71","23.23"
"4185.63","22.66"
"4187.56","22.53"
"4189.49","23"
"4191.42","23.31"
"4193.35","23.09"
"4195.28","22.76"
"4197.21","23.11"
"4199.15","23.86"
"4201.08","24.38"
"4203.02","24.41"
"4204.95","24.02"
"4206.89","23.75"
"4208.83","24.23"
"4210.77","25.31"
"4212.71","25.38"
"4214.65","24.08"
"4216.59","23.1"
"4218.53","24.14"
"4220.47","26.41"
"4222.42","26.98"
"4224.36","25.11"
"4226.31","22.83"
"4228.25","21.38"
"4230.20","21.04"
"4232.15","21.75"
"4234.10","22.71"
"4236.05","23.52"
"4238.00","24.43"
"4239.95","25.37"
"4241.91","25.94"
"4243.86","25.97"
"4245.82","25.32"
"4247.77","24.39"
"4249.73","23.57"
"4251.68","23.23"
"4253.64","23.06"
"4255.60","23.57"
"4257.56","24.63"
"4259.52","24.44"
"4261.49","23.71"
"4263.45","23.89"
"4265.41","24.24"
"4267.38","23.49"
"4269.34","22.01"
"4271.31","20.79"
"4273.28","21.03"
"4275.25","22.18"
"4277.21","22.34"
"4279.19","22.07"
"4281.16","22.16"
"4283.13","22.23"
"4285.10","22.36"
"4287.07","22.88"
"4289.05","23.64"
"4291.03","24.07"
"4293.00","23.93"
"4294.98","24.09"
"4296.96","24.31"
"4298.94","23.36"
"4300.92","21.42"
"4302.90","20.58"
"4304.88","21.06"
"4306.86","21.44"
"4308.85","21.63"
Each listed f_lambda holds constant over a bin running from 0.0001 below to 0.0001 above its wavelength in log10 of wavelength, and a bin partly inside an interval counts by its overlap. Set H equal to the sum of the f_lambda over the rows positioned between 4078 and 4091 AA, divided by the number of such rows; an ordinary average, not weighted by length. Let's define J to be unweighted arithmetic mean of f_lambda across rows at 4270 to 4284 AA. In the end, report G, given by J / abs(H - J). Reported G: 38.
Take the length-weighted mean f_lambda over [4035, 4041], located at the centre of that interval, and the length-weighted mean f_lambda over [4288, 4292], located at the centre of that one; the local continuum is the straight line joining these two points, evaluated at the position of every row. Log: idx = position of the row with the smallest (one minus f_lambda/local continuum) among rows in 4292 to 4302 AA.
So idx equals 4296.96 AA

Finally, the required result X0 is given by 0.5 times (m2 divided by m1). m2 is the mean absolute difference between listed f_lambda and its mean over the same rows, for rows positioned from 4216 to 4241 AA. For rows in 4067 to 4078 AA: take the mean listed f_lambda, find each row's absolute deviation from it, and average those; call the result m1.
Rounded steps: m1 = 0.4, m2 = 1.53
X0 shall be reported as 1.9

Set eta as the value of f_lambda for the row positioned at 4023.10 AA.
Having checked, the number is 22.87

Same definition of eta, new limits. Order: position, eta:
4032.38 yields 24.39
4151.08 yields 22.5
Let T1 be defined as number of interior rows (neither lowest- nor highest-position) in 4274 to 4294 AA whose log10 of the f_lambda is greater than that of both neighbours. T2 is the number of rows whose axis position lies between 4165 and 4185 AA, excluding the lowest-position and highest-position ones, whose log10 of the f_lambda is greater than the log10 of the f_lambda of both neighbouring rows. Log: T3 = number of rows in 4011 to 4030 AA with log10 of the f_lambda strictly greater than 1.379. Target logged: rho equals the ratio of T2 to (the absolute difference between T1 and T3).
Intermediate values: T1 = 2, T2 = 2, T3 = 4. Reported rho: 1.0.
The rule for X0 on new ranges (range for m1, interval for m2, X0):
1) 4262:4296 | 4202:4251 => 0.6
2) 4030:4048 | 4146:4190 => 0.6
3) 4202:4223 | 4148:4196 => 0.4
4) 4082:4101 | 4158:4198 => 0.2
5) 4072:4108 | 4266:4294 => 0.2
